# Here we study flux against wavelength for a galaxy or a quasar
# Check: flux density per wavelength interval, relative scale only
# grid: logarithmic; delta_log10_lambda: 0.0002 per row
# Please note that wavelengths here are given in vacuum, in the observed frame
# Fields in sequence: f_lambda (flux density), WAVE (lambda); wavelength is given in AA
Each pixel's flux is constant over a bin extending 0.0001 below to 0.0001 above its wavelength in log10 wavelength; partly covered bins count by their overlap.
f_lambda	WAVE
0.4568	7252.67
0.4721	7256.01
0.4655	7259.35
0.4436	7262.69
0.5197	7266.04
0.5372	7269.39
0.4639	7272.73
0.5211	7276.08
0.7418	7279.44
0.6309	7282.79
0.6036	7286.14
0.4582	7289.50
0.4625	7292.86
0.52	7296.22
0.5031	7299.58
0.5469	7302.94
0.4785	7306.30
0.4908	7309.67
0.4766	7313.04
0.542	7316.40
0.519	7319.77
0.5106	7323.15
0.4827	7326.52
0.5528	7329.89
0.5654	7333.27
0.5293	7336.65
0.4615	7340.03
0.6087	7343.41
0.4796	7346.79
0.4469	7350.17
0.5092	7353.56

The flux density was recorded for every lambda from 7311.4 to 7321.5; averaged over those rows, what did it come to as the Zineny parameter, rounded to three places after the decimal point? 0.513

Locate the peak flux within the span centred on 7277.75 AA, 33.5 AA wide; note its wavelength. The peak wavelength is 7279.44 AA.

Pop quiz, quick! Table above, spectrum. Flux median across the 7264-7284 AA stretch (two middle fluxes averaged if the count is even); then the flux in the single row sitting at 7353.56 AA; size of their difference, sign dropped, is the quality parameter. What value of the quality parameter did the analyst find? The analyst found 0.020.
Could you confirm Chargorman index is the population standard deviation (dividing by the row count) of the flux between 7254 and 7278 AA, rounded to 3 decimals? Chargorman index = 0.033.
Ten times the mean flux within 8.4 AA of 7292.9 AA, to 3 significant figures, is 5.09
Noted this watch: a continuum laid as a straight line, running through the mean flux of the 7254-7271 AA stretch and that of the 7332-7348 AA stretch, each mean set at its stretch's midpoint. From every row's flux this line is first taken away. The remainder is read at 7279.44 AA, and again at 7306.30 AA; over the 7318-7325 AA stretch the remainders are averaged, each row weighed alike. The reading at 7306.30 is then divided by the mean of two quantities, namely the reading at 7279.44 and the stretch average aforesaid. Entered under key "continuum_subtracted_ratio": -0.27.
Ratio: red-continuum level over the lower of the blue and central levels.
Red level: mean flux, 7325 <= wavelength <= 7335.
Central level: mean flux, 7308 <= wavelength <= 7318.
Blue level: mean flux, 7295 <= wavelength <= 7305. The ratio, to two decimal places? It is 1.06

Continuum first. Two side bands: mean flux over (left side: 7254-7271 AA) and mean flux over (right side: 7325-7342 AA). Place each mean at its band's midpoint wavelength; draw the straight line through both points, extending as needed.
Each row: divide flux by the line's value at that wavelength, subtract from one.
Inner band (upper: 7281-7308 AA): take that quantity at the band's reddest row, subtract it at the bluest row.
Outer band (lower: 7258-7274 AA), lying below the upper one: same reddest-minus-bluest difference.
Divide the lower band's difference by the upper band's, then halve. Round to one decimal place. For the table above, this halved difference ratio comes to 0.0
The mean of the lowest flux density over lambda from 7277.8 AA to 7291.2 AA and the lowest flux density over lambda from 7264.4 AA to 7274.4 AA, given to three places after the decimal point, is 0.461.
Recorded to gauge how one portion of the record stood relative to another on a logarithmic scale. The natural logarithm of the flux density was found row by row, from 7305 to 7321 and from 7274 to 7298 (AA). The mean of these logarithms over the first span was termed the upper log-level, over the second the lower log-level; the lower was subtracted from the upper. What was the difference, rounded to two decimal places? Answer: -0.10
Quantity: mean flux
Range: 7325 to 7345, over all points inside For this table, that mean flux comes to 0.533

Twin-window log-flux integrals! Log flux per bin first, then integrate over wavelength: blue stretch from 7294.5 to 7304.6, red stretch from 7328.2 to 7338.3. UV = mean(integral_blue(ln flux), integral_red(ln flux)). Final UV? -6.3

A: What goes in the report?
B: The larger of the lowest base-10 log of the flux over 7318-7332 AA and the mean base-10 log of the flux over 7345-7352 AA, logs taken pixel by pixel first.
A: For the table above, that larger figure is -0.316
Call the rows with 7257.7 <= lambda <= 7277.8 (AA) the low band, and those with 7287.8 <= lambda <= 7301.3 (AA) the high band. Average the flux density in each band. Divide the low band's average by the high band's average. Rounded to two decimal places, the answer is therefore 1.01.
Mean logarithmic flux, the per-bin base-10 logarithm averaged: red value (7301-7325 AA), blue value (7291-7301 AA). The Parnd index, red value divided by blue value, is 0.96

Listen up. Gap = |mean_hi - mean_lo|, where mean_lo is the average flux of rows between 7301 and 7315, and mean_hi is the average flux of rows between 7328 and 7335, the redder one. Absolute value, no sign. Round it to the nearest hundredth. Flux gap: 0.06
